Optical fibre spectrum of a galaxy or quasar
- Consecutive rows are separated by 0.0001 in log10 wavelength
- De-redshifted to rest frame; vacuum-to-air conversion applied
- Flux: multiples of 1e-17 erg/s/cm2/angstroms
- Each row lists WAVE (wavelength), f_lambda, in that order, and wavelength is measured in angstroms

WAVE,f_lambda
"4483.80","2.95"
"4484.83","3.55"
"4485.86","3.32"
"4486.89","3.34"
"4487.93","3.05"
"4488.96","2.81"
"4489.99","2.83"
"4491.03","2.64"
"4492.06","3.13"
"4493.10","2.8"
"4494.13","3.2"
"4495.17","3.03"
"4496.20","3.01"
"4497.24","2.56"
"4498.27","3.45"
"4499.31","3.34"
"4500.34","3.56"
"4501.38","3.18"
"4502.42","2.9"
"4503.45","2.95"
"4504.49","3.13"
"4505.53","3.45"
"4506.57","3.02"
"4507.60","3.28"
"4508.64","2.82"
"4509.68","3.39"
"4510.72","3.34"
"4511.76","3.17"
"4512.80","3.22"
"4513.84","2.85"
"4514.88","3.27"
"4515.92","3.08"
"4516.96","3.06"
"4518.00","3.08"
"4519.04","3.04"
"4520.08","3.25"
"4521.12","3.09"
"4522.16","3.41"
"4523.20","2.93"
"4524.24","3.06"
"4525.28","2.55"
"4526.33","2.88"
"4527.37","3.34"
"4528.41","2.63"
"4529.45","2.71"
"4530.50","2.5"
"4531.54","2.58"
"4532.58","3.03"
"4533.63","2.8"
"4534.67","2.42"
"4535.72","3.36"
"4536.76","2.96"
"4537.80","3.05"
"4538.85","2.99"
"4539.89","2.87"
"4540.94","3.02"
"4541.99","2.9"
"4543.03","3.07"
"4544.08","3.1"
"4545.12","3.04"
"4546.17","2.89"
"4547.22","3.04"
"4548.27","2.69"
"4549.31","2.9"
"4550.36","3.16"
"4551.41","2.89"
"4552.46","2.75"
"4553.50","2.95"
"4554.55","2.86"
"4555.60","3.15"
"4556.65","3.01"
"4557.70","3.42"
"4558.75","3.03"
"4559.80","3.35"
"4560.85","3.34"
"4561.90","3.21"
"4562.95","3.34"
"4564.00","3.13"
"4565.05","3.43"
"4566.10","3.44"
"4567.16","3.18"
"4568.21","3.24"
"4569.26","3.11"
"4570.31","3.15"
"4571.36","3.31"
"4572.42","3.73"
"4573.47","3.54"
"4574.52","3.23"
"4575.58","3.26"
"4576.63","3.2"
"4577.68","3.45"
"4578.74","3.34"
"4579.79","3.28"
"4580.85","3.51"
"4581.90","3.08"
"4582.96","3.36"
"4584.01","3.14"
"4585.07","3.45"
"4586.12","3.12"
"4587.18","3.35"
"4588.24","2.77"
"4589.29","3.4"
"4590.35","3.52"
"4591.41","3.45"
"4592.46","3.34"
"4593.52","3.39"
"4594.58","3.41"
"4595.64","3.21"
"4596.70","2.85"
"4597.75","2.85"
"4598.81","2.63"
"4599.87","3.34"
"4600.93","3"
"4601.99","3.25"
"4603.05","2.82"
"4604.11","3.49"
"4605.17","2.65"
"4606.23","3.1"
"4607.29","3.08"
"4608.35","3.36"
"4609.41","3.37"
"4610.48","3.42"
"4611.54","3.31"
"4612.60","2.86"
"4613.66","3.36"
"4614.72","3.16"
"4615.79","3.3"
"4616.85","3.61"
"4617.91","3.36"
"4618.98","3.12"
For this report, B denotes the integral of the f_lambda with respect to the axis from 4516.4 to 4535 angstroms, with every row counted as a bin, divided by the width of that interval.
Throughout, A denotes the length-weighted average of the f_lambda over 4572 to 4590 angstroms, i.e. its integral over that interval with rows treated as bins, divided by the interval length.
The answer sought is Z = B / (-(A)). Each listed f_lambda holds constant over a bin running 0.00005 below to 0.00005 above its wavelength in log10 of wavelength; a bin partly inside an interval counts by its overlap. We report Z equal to -0.88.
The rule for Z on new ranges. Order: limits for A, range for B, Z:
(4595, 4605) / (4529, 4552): -0.96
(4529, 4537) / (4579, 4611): -1.15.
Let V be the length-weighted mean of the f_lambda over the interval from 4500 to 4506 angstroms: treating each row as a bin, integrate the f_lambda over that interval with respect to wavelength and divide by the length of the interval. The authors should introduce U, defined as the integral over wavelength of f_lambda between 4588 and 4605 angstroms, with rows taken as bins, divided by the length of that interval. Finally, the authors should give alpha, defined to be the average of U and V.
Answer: 3.17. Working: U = 3.17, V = 3.18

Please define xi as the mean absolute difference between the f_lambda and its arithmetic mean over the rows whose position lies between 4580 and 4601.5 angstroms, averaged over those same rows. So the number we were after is 0.22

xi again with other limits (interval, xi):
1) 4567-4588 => 0.13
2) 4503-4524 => 0.15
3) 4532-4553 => 0.14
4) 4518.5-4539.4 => 0.24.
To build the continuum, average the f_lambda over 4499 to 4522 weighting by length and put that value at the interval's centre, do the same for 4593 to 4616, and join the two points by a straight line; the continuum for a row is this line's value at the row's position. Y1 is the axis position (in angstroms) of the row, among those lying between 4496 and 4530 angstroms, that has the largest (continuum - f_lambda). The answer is 4525.28 angstroms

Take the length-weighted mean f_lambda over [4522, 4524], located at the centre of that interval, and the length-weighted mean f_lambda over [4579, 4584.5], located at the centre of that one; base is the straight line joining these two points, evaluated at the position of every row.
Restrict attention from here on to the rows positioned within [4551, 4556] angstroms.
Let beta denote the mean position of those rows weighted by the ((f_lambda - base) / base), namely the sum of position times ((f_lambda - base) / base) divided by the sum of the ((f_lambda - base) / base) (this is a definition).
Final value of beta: 4553.1 angstroms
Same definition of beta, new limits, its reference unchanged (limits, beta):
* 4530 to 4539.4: 4533.2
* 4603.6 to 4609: 4606.1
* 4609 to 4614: 4612.8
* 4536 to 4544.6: 4540.1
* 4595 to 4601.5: 4598.3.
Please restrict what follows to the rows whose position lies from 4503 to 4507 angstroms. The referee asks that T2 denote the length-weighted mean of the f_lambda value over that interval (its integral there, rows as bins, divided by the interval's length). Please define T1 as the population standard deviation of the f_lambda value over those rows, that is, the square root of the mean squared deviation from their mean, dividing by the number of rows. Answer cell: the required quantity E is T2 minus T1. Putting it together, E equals 2.9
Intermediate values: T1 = 0.19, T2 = 3.14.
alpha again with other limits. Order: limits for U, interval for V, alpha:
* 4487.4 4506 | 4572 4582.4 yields 3.21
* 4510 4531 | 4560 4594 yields 3.17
